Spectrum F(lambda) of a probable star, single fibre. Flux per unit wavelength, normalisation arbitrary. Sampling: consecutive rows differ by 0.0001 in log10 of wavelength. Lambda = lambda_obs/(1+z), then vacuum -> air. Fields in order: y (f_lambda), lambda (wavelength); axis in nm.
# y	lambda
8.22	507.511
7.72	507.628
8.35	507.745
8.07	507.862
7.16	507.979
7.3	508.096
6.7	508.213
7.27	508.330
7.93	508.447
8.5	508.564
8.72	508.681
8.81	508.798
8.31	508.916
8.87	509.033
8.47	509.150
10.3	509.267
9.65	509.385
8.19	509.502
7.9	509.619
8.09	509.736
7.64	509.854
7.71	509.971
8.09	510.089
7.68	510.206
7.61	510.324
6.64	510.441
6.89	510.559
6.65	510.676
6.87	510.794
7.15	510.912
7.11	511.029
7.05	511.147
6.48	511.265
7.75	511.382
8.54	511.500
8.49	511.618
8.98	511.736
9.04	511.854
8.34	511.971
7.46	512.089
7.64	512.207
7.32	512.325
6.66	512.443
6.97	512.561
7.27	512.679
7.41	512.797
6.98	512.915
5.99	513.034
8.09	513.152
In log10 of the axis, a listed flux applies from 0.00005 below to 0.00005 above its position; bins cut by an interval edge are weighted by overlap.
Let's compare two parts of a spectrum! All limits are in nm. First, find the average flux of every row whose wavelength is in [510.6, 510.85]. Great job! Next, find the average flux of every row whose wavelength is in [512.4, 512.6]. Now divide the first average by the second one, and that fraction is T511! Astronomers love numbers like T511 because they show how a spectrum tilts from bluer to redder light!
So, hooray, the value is 0.99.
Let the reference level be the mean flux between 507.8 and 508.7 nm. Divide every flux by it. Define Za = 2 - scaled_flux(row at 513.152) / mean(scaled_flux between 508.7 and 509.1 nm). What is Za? 1.07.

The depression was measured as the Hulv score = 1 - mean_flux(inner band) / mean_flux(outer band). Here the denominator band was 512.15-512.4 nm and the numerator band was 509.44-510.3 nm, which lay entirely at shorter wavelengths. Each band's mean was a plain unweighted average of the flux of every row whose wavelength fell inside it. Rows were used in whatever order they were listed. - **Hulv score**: -0.06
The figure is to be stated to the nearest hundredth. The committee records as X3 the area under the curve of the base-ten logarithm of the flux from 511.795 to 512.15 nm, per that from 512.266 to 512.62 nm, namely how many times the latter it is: 1.09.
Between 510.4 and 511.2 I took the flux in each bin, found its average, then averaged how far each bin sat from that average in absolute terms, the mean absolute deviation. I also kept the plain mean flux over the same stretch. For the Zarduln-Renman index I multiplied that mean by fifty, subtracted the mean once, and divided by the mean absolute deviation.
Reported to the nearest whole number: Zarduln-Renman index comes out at 2028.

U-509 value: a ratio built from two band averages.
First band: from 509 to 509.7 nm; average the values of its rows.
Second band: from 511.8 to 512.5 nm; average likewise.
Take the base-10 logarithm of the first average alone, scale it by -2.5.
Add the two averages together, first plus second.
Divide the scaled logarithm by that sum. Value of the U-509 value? -0.143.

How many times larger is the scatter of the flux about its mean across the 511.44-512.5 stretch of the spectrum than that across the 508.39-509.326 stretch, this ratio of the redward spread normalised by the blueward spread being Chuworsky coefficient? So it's 1.2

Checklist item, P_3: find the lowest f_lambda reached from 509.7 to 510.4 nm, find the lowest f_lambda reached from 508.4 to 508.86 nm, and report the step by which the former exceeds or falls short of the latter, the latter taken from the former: -0.3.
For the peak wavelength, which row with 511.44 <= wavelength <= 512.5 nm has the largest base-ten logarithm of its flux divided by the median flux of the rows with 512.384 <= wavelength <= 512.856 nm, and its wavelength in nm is 511.854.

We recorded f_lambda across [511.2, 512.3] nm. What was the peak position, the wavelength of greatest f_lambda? 511.854 nm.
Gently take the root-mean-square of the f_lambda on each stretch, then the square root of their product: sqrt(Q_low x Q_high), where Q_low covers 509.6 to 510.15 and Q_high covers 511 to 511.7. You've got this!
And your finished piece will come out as 7.7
